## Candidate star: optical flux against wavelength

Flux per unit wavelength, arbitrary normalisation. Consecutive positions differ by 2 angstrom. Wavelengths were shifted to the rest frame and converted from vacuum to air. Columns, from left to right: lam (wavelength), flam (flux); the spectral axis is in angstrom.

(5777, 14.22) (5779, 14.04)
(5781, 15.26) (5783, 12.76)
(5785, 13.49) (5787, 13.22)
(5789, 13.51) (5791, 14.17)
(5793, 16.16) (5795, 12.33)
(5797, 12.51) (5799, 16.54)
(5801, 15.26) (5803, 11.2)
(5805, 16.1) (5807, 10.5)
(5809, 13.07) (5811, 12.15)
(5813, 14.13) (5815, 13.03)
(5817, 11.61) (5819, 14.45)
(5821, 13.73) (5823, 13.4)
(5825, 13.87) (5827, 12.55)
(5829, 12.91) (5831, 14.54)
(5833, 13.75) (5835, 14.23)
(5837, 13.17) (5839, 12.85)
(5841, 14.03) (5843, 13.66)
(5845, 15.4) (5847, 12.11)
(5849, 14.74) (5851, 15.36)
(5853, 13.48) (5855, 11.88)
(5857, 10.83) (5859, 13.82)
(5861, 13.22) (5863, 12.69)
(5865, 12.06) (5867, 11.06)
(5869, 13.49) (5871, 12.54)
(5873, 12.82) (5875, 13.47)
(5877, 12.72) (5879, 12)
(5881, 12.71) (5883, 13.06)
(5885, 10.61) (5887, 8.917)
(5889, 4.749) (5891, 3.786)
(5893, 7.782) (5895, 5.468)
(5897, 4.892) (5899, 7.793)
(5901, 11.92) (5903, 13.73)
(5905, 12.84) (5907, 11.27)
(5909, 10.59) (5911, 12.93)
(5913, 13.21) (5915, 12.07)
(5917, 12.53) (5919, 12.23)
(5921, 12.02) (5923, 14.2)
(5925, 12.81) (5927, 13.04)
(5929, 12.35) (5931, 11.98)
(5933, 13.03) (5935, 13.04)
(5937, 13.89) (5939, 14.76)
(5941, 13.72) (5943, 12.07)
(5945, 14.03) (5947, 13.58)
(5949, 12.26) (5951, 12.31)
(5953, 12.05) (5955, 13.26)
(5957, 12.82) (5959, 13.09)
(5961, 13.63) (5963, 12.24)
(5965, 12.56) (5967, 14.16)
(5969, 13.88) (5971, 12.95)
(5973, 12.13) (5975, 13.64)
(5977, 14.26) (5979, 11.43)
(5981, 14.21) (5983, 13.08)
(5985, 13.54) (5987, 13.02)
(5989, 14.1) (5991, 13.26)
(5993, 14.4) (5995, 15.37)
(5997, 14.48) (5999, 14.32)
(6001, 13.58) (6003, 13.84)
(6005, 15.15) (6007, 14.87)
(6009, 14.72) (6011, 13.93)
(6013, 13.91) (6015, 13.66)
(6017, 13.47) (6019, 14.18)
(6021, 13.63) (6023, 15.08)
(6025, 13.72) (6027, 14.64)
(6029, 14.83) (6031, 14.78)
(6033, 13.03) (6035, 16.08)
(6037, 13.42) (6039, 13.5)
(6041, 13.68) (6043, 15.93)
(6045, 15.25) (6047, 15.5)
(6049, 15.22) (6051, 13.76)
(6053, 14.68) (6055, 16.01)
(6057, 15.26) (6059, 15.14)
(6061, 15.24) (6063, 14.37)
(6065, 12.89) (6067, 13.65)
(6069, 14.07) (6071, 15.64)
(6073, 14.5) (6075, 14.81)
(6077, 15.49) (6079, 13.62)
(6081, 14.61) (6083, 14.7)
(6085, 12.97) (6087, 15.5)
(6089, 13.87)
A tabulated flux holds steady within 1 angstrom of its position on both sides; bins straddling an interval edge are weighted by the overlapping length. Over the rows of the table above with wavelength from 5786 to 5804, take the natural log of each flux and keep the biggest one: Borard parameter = 2.81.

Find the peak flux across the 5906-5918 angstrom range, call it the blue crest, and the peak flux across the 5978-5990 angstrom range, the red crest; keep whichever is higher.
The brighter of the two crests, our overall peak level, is 14.2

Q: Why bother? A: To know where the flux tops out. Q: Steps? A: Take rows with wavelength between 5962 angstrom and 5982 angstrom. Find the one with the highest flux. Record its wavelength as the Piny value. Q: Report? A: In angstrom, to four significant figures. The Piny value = 5977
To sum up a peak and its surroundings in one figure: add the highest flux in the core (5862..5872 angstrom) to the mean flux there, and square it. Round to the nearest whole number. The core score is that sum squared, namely 669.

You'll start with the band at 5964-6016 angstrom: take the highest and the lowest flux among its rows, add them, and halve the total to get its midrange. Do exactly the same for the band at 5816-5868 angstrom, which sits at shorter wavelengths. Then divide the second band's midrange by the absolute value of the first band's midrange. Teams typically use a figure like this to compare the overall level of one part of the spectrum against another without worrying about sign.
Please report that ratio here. 0.98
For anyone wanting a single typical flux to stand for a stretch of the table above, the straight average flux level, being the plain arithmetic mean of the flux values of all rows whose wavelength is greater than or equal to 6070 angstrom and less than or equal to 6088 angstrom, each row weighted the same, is 14.6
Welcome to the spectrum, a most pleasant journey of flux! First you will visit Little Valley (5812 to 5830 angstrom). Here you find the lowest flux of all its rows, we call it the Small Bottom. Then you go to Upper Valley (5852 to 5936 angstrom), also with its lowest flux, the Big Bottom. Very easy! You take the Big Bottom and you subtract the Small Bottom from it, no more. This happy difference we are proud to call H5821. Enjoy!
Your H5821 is -8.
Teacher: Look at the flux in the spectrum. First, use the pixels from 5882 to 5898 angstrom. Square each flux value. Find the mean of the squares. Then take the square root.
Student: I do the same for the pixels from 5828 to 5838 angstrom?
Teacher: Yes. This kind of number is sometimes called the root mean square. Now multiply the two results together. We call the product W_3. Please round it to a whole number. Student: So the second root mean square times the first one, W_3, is 110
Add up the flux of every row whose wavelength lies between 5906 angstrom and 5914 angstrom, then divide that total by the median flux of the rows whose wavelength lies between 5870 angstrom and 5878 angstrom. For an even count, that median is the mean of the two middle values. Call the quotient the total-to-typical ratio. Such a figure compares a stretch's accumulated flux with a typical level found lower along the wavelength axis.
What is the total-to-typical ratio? 3.8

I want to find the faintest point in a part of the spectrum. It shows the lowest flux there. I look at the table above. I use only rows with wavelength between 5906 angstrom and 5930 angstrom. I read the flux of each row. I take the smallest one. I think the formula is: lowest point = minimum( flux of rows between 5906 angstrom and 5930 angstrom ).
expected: 10.59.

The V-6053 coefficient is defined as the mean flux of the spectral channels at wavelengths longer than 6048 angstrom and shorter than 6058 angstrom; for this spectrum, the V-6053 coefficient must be 15.0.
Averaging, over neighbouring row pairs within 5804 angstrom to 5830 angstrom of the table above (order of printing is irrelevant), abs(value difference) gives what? 1.6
